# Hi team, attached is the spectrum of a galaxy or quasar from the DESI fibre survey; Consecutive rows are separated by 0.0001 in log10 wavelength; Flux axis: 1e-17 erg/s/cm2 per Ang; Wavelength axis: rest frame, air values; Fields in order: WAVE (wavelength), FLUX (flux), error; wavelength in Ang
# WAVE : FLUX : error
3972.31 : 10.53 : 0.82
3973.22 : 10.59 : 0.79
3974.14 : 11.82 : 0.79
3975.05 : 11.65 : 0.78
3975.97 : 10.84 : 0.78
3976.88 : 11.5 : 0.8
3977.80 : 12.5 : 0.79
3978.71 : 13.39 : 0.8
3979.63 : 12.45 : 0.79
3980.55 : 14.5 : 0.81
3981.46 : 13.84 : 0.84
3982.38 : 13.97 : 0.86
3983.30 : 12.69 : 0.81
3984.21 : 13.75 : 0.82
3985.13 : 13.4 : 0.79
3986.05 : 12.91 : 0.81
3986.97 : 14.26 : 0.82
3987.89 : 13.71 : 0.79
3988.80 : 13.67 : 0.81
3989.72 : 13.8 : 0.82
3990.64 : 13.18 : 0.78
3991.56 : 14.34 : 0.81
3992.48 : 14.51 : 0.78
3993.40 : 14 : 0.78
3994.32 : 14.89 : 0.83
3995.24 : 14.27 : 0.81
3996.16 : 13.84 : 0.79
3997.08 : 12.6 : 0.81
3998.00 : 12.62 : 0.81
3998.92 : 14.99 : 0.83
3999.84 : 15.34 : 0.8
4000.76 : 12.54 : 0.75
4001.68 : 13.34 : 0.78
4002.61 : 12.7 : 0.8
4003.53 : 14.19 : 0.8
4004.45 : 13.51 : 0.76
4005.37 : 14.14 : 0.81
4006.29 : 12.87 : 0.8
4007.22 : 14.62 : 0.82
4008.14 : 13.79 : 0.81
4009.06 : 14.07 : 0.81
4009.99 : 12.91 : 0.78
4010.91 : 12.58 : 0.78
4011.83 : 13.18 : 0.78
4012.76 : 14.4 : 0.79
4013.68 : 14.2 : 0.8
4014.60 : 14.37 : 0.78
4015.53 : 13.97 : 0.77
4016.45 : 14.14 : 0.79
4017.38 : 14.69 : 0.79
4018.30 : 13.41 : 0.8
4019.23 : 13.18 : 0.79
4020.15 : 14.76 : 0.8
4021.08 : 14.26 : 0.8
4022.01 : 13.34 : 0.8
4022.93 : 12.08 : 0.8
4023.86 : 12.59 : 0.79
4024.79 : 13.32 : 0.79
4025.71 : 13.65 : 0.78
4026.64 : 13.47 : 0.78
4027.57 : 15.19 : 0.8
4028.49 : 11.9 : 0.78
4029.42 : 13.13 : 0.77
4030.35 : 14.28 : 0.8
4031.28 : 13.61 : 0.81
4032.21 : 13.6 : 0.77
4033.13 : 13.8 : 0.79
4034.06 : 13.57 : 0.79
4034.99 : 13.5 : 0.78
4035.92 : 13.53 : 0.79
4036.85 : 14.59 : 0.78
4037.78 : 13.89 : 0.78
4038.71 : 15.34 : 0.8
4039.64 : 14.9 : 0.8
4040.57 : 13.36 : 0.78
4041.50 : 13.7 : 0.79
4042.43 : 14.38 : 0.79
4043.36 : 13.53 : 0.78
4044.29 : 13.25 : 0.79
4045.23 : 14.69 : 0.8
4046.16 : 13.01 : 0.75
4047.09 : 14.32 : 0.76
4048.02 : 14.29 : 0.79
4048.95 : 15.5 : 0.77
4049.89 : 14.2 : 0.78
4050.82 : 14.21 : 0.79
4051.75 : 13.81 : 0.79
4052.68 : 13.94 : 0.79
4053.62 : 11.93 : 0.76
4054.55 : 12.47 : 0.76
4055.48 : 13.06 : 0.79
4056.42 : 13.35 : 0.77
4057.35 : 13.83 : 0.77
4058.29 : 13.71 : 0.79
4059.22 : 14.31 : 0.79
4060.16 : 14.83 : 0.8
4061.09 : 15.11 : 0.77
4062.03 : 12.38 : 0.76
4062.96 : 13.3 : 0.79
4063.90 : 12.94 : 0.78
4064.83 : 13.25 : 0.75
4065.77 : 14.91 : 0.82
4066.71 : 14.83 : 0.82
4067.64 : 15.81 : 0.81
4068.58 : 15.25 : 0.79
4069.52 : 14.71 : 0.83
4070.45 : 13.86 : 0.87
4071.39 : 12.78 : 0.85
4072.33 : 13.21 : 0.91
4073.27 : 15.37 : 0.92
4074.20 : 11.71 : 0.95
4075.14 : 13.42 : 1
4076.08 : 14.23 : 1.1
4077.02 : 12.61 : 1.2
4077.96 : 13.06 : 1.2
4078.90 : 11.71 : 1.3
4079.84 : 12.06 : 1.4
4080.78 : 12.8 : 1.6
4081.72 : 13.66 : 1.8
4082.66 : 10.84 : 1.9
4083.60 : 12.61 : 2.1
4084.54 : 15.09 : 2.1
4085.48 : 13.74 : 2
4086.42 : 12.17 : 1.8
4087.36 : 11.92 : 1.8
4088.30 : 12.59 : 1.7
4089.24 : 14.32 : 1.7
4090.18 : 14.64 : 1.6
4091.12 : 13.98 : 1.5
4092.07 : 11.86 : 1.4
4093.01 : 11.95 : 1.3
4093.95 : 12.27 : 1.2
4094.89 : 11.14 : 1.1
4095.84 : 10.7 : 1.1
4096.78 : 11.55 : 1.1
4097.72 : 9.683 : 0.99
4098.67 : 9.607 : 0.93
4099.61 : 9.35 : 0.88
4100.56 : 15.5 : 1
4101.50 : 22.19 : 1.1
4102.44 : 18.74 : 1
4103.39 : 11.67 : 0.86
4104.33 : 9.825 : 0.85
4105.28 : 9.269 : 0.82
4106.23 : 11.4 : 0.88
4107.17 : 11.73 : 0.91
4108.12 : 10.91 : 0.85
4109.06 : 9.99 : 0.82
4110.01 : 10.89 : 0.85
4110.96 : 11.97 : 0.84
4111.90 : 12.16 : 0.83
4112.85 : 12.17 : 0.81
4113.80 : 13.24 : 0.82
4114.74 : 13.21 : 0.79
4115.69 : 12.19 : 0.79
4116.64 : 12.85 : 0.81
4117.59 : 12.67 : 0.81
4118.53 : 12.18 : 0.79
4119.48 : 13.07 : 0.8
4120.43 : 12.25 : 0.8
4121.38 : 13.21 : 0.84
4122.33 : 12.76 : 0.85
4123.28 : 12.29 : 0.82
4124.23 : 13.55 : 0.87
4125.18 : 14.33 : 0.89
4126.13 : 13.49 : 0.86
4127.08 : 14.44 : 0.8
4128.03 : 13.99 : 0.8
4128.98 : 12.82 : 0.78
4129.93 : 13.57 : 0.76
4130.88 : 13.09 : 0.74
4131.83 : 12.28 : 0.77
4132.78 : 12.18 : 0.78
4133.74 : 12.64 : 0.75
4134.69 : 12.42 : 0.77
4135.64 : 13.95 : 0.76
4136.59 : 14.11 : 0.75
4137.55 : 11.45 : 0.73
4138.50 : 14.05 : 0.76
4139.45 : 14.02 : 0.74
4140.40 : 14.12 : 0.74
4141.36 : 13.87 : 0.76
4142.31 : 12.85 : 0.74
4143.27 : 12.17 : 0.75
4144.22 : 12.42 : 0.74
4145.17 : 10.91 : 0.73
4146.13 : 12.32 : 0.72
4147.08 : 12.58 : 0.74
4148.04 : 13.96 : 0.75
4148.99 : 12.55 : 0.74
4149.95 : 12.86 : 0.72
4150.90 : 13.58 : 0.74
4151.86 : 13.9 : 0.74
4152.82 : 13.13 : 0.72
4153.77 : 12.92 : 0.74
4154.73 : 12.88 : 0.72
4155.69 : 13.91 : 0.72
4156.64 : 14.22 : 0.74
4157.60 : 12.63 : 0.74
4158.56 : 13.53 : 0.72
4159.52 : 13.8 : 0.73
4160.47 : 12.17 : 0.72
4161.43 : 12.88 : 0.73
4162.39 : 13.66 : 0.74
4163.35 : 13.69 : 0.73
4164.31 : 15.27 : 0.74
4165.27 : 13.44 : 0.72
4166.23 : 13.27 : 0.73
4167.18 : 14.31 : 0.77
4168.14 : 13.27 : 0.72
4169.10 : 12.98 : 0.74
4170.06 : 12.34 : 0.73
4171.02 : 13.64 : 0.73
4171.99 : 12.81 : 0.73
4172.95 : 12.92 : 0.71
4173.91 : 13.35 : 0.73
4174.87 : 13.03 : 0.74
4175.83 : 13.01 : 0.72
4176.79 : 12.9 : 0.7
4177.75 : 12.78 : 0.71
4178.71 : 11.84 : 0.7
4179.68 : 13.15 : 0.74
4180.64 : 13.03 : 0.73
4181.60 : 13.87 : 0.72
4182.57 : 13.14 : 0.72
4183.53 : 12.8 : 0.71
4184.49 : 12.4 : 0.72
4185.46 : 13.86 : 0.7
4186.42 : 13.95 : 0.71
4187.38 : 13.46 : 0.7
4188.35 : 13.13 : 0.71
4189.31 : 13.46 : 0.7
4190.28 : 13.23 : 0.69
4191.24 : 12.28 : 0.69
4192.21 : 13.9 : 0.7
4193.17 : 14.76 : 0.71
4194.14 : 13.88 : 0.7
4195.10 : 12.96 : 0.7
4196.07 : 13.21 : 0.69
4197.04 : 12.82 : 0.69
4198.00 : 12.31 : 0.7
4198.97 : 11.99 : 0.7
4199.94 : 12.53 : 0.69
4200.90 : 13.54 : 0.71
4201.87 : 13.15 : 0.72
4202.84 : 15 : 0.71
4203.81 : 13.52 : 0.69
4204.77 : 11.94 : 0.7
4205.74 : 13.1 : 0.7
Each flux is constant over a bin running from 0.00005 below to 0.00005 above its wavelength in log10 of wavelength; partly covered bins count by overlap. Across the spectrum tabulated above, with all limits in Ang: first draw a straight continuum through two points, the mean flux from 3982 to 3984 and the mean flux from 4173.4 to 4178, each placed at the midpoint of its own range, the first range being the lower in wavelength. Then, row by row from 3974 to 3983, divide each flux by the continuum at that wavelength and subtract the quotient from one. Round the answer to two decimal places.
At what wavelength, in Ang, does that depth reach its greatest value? 3975.97 Ang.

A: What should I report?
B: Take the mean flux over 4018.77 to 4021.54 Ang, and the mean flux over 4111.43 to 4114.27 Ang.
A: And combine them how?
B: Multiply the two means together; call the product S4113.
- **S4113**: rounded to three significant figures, 176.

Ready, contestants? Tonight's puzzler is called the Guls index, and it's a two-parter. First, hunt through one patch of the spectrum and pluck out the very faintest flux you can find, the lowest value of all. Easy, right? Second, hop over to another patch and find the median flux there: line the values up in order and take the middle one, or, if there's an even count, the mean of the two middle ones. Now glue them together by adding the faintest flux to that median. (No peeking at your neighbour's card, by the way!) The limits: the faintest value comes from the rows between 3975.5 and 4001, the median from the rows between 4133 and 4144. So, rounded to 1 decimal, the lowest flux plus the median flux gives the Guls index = 24.7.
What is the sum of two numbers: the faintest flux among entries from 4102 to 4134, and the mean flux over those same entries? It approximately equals 21.8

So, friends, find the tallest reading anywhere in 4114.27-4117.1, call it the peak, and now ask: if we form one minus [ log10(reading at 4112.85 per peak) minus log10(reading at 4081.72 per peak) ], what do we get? 1.05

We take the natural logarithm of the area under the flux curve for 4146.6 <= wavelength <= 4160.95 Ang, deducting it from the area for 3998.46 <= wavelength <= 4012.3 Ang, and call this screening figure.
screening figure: 183.6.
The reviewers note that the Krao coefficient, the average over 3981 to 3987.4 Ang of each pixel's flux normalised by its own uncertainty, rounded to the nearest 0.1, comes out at 16.5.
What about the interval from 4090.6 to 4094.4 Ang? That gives 9.3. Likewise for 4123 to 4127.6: 16.1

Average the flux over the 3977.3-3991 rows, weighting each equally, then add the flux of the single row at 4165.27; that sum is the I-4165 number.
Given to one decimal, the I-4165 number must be 26.9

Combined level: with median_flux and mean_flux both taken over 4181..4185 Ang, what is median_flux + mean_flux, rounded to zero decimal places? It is 26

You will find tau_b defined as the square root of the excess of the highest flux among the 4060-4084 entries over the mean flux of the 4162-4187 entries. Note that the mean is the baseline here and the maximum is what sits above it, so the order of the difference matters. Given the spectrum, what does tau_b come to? 1.60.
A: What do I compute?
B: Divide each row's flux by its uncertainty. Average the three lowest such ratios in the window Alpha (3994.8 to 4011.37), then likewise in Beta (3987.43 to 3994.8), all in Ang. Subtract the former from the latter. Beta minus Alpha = 1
